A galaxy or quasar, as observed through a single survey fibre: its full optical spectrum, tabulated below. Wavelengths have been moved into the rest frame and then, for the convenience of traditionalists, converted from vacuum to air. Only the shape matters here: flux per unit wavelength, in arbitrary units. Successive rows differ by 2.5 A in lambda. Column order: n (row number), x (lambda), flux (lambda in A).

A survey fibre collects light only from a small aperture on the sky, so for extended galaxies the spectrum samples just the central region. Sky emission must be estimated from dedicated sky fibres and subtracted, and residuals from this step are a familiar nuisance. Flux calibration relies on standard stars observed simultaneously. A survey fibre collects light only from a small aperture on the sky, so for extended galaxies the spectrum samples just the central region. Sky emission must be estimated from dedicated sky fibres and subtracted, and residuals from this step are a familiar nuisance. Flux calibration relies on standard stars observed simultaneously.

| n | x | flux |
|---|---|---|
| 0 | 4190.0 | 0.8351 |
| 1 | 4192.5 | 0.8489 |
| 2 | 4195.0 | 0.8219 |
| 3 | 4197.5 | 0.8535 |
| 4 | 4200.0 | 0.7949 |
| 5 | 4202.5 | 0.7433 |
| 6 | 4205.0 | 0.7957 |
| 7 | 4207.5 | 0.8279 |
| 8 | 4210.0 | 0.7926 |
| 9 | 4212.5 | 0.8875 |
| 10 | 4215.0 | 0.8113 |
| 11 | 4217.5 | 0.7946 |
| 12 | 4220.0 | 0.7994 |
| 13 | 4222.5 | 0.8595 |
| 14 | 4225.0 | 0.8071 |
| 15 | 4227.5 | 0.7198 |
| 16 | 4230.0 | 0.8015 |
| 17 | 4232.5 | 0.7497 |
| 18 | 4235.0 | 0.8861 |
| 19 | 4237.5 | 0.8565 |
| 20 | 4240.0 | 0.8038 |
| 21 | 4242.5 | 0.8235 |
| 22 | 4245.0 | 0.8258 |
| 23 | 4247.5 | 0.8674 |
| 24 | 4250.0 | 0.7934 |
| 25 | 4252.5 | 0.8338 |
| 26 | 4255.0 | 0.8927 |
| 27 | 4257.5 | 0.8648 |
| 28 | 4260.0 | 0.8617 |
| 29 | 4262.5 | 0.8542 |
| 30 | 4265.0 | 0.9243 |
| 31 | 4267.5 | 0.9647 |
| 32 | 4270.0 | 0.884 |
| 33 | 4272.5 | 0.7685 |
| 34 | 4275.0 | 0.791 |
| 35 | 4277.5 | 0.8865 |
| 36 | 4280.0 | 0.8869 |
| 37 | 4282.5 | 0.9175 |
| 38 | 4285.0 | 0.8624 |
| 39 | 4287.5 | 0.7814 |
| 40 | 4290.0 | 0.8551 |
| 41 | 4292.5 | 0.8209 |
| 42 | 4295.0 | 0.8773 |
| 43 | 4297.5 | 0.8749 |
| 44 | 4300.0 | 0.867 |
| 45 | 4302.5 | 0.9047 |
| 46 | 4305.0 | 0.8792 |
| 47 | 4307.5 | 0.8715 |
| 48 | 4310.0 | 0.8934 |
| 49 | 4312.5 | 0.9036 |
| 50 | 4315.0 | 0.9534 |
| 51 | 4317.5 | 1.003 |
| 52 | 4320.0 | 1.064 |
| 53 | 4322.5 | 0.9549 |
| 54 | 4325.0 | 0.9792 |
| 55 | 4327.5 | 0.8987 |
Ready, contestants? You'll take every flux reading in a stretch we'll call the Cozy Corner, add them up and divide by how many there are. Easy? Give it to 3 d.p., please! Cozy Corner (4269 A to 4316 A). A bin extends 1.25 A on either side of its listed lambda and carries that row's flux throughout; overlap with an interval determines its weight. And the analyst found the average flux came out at 0.867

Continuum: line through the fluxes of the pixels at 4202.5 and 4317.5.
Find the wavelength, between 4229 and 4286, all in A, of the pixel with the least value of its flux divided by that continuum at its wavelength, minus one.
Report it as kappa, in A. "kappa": 4272.5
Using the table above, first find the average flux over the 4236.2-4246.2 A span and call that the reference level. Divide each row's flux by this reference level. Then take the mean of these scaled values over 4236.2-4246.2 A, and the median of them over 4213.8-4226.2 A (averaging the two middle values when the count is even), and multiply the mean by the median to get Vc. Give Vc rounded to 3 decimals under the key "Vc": 0.975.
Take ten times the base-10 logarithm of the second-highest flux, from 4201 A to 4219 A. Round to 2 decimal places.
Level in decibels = -0.82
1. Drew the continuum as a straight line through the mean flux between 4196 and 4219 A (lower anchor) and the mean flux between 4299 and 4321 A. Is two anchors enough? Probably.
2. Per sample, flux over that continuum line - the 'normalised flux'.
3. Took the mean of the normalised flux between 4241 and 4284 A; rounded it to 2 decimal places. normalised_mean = 0.99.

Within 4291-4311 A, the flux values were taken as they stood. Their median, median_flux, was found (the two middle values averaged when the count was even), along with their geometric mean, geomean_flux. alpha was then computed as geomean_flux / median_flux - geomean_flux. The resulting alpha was 0.12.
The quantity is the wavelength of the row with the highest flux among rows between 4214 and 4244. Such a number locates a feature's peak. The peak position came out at 4235.0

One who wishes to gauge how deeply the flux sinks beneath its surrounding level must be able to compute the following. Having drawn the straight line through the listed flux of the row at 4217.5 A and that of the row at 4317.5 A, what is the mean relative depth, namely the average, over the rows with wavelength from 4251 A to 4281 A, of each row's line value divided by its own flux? 1.04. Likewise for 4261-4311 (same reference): 1.08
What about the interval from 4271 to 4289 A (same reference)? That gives 1.10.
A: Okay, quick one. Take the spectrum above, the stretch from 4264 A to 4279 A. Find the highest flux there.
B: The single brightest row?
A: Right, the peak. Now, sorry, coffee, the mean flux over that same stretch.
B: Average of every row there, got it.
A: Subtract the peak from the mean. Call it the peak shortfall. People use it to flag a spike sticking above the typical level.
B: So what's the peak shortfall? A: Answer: -0.095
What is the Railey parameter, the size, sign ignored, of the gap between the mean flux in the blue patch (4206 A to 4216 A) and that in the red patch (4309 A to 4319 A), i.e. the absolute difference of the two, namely 0.11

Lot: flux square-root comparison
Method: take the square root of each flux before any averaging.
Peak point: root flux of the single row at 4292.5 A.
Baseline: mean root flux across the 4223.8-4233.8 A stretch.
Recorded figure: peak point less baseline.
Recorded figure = 0.03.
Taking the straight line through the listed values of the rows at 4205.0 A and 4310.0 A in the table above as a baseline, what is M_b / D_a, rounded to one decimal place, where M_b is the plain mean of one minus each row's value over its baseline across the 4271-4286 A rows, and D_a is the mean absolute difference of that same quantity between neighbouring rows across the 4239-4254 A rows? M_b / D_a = 0.3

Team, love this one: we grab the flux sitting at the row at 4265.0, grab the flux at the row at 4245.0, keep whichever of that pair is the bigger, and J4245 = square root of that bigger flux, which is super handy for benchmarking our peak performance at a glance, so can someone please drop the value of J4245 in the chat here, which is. 0.961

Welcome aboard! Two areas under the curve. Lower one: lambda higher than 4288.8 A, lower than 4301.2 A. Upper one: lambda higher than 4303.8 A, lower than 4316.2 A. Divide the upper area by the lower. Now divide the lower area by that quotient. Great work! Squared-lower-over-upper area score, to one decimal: 10.2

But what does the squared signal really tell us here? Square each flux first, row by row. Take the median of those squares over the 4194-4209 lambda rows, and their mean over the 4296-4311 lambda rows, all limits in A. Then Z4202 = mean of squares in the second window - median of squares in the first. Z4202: 0.123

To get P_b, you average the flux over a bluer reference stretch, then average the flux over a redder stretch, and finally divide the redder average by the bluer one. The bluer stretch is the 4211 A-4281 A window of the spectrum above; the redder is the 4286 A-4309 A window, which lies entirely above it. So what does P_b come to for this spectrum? 1.02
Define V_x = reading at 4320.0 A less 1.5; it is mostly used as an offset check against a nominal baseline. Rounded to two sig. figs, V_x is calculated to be -0.44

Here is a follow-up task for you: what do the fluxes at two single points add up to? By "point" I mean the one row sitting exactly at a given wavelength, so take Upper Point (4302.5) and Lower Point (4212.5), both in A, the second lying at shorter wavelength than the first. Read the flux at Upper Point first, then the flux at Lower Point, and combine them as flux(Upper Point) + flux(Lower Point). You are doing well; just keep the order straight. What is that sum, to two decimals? 1.79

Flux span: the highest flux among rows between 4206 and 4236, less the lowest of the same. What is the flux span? 0.17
